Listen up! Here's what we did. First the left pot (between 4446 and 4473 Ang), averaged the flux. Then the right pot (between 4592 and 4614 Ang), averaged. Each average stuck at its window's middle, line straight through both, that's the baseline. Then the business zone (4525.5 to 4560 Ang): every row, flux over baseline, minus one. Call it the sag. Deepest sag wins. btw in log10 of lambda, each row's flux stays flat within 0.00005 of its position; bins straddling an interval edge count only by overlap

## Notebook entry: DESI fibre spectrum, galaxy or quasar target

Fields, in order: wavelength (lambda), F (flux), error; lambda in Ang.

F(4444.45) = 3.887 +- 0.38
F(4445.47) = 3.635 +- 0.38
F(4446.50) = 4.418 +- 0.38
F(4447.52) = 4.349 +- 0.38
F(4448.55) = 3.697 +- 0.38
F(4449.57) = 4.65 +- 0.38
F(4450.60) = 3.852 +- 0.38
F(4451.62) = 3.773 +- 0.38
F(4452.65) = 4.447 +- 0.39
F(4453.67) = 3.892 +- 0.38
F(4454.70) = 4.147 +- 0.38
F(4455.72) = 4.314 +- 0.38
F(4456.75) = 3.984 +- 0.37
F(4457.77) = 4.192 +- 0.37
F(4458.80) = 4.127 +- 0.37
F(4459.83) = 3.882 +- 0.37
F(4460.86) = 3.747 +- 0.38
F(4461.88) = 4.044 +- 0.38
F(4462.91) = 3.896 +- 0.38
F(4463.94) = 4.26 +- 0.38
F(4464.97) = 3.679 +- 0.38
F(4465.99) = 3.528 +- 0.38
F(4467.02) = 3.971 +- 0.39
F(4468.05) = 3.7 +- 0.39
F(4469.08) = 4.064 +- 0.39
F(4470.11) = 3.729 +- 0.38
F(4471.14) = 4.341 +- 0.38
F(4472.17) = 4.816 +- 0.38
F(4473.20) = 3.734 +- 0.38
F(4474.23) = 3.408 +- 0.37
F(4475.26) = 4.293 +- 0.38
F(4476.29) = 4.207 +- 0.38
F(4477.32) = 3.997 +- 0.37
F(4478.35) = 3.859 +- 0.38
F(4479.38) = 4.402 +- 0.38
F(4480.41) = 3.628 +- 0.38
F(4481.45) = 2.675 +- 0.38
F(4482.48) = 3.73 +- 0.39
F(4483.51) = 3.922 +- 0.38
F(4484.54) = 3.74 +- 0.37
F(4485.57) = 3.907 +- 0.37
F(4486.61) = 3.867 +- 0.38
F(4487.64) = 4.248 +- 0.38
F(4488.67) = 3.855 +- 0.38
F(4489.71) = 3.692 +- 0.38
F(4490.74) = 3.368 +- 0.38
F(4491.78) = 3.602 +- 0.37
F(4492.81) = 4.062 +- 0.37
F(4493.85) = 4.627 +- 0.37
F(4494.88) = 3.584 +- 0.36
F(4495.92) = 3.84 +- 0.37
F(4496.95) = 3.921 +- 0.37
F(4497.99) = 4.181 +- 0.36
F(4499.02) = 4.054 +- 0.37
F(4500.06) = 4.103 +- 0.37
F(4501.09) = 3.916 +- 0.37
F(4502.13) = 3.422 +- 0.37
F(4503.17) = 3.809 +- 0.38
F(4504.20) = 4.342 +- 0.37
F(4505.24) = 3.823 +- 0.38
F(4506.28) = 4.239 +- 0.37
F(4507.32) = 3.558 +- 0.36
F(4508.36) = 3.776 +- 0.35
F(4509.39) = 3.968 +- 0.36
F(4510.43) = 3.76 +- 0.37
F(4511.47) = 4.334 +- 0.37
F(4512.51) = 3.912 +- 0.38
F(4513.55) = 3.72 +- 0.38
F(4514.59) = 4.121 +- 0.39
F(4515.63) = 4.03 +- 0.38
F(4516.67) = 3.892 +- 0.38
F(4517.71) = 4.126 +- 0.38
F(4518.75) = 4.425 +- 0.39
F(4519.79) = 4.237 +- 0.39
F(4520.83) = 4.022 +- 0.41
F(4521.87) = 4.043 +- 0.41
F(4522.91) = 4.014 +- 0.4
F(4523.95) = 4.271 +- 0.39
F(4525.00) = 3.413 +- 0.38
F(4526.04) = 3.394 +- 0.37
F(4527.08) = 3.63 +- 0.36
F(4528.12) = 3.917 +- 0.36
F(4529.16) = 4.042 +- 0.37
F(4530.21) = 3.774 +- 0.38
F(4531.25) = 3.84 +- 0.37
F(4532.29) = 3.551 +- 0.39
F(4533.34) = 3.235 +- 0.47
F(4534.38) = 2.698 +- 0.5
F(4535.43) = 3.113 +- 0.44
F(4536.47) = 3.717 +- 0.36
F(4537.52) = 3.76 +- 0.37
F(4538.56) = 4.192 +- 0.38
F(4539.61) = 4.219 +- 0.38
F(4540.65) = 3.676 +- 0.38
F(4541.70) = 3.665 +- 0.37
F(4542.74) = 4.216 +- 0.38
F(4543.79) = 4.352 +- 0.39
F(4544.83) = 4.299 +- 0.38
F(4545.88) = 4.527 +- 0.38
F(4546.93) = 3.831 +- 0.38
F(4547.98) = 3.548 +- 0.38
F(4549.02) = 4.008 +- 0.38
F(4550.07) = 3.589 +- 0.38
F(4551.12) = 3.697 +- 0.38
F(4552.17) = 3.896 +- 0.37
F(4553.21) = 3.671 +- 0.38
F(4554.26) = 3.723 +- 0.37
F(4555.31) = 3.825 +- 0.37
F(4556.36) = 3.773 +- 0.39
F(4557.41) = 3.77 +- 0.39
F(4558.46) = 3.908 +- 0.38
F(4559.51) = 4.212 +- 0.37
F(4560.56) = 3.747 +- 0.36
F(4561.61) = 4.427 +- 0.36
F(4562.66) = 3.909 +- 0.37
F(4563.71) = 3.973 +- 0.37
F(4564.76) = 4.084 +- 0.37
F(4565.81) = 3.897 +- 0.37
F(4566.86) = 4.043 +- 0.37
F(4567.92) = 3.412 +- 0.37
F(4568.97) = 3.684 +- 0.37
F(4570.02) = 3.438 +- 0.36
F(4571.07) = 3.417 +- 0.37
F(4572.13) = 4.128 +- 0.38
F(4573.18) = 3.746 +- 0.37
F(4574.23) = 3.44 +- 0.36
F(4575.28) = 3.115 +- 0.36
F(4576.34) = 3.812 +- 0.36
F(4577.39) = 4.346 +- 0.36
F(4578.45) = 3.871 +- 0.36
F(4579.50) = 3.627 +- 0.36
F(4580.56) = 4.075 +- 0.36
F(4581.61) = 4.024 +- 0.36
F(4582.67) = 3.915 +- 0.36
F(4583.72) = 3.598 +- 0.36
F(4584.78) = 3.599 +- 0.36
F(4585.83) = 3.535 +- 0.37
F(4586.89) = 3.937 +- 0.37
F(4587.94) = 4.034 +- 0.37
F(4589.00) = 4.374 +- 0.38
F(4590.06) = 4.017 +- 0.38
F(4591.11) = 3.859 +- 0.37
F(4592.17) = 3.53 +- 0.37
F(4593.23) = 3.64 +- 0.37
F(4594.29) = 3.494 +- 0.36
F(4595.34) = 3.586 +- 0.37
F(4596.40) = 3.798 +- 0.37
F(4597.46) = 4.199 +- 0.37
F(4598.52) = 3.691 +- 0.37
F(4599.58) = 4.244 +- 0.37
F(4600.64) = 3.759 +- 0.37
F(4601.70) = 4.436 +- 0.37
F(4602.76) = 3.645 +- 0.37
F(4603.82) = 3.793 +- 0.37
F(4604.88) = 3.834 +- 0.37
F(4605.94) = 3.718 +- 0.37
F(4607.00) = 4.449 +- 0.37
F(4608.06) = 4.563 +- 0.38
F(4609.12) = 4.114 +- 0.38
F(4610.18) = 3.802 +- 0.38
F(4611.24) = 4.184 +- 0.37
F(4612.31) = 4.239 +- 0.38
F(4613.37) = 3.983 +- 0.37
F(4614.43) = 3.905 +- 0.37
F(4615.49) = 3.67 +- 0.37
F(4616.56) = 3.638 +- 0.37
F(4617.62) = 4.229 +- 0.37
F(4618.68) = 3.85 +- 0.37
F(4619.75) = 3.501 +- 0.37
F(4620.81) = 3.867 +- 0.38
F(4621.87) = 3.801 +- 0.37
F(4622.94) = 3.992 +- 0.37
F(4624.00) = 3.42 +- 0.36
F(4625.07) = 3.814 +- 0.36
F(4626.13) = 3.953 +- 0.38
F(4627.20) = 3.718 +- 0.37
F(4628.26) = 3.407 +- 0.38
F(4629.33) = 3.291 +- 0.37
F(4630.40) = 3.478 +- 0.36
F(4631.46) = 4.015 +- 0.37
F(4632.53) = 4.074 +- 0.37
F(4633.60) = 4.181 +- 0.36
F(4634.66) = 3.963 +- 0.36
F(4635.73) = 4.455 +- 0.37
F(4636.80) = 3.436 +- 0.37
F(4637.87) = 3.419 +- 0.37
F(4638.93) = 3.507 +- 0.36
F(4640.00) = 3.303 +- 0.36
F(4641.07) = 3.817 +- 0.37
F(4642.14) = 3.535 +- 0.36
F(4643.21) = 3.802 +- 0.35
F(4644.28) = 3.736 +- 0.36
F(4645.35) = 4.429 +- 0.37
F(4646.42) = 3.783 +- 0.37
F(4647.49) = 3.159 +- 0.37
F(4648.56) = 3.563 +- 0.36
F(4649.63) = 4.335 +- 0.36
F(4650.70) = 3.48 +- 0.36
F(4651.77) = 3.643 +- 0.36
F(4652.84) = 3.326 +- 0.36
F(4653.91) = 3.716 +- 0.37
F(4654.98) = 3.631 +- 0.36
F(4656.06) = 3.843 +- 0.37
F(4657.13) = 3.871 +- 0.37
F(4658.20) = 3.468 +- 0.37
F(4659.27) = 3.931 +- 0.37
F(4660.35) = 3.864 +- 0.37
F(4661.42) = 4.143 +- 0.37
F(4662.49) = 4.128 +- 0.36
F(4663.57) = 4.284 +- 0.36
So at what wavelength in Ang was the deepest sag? 4534.38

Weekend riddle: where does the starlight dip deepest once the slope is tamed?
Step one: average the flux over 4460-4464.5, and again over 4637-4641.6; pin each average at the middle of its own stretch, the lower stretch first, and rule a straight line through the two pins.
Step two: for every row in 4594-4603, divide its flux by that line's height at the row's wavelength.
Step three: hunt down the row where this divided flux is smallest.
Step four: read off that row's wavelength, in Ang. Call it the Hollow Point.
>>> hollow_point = 4594.29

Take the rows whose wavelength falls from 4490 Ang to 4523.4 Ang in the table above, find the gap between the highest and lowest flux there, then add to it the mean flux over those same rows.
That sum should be 5.2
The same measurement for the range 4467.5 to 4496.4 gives 6.0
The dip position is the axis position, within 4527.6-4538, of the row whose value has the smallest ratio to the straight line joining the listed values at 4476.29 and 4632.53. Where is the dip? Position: 4534.38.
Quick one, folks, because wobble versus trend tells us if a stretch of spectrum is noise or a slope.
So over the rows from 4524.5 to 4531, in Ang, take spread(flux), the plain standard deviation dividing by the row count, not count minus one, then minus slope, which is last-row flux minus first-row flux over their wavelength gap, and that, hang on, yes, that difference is 0.17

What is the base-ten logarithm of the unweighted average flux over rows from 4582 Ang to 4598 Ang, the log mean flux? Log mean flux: 0.581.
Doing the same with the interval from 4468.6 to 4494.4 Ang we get 0.592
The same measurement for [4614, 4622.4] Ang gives 0.581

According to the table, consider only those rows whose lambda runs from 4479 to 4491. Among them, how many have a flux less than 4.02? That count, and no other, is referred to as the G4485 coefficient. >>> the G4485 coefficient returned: 10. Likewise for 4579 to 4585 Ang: 4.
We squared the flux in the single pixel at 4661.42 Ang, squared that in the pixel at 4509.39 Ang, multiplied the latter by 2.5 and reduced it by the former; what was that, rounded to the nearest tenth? 22.2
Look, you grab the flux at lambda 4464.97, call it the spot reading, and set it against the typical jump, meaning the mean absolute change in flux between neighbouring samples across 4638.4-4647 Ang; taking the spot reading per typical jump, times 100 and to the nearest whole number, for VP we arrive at 964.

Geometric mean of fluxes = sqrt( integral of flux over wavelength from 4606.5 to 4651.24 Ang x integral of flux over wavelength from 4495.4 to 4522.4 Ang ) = 136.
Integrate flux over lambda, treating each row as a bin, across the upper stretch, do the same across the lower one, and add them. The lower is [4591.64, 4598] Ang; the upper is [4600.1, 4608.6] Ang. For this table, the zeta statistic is 58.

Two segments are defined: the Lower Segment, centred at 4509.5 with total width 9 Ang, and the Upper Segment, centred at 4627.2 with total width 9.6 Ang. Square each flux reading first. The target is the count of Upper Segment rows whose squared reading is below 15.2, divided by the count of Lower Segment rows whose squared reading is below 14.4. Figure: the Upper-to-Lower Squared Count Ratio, 1.50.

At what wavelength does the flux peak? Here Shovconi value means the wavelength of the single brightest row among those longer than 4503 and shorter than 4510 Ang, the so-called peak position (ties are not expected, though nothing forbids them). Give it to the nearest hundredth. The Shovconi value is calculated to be 4504.20 Ang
